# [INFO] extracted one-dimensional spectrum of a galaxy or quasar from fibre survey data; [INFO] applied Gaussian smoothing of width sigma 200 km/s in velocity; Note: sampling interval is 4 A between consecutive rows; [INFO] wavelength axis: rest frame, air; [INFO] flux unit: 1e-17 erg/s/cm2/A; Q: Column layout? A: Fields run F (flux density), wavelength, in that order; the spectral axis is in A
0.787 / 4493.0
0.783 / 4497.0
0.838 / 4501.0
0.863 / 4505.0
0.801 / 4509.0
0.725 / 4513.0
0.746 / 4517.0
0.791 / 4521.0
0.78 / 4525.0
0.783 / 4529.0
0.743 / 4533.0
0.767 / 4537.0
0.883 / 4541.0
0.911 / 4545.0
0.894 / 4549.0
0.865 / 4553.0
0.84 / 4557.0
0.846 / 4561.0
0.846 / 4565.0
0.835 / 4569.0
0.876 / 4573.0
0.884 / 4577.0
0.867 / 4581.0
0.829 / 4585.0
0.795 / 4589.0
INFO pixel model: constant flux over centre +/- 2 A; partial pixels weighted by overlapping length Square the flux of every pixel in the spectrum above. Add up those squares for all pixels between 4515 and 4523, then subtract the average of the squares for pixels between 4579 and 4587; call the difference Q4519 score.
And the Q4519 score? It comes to 0.46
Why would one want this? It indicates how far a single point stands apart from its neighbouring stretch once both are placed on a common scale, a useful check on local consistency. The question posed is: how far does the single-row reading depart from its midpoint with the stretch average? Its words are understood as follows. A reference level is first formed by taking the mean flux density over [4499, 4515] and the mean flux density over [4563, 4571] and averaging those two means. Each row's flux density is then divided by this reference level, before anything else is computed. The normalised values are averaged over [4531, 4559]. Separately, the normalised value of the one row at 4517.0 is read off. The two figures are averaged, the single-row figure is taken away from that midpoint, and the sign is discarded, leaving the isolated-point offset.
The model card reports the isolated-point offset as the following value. 0.06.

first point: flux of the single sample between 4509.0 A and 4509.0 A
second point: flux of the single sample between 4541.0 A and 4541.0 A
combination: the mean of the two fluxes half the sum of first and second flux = 0.842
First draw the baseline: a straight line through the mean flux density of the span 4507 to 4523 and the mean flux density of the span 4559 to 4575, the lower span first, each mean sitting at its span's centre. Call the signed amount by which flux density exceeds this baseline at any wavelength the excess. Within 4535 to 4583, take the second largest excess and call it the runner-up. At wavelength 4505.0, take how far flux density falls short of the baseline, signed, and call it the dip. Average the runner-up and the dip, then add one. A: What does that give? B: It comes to 0.981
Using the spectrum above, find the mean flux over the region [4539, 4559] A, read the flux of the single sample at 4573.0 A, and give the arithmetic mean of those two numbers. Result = 0.877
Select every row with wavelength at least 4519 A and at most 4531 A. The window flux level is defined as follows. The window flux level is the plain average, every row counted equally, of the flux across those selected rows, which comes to 0.78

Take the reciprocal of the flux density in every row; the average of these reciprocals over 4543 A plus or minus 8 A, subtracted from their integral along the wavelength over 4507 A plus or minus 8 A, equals 18.8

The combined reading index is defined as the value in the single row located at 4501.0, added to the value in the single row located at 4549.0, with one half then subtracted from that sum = 1.23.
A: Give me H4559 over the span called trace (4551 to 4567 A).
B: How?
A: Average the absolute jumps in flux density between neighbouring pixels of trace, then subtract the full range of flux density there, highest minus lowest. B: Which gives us -0.01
